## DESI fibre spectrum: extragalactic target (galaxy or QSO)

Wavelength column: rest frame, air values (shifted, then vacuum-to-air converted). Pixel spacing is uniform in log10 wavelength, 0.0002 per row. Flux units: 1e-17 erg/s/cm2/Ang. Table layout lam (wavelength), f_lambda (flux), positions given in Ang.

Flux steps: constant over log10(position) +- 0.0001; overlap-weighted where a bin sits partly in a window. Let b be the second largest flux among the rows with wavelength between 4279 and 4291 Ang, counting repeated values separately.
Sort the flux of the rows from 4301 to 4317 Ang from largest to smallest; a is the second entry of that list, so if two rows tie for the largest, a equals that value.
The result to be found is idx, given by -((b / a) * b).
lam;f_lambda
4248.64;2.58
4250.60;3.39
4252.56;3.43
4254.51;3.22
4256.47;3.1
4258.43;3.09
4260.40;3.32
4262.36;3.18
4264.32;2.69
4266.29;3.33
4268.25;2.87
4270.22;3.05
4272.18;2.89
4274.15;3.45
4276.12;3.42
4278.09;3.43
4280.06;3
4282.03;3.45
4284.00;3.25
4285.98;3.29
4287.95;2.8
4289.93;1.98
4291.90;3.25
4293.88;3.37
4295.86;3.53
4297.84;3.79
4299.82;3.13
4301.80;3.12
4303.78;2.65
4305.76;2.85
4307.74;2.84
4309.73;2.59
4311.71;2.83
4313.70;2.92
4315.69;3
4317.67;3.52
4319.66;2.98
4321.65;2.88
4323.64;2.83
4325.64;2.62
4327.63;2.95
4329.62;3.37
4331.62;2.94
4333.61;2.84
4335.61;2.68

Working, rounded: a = 3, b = 3.29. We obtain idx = -3.6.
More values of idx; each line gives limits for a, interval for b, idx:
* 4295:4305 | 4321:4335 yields -2.5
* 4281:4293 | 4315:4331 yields -3.5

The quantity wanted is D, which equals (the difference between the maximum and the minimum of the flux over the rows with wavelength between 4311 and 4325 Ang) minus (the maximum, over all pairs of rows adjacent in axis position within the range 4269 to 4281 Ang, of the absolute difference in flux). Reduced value 0.13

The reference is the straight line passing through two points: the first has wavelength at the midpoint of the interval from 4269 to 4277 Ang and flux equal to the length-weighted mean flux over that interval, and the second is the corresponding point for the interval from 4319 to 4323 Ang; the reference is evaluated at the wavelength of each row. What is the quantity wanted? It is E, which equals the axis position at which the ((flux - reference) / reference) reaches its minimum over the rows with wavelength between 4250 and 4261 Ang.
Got 4256.47 Ang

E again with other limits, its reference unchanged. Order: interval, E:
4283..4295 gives 4289.93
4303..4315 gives 4309.73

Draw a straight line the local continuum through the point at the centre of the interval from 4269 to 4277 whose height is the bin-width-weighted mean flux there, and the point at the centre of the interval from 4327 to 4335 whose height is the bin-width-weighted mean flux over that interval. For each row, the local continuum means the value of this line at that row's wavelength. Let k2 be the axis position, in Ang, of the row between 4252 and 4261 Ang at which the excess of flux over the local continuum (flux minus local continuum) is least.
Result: 4258.43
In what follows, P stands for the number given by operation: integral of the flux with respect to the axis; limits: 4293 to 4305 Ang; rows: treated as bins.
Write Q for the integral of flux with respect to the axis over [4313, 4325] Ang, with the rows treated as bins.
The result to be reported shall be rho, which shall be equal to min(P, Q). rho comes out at 36.1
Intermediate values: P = 39.1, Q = 36.1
